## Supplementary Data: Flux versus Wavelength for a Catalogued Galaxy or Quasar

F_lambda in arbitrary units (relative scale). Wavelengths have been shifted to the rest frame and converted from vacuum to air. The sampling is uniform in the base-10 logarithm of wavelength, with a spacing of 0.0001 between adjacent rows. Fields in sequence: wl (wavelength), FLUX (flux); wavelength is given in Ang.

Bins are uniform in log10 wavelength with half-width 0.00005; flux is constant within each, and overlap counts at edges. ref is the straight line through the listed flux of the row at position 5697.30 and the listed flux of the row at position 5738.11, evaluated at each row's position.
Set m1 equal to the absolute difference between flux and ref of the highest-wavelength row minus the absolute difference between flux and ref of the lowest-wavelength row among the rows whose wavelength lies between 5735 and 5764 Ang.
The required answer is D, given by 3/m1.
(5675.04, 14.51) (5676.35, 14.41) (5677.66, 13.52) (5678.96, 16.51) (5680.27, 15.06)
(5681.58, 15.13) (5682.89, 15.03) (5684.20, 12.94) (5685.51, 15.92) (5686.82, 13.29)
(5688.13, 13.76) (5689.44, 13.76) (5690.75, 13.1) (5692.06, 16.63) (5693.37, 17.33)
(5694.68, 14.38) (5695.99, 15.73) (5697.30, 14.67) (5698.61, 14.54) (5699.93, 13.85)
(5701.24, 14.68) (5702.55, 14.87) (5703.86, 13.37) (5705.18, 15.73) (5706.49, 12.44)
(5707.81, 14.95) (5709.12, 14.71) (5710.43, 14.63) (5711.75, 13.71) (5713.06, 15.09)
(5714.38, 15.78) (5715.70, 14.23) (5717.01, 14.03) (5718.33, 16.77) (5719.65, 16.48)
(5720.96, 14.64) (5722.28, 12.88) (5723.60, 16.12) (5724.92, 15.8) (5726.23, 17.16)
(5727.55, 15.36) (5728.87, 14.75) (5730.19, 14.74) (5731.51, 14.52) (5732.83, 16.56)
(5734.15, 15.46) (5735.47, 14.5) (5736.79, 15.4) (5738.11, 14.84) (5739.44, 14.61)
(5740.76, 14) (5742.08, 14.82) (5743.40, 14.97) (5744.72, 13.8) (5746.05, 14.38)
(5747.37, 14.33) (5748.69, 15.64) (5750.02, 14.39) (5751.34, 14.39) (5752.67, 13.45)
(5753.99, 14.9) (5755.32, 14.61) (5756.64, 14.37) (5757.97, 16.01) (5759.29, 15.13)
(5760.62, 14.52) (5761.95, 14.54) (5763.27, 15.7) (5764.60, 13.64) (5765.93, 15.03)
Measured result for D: 7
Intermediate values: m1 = 0.4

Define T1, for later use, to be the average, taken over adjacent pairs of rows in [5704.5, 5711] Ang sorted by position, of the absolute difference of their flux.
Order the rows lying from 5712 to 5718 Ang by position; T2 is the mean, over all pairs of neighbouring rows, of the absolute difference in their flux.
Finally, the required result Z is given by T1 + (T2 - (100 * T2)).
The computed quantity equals -79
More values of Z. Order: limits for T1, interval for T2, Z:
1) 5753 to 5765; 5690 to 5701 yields -146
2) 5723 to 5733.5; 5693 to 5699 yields -135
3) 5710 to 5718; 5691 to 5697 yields -164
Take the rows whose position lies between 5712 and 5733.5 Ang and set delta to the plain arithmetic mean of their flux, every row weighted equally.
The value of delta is 15.3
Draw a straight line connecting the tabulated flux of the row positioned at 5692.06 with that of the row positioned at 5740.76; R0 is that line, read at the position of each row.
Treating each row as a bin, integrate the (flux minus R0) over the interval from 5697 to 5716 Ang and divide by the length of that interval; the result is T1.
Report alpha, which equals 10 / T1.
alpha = -7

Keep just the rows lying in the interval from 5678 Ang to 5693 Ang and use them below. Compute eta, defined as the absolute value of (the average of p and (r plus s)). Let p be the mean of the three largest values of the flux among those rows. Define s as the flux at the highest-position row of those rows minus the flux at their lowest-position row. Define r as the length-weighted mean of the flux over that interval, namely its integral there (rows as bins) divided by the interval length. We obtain 15.6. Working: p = 16.4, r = 14.7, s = 0.1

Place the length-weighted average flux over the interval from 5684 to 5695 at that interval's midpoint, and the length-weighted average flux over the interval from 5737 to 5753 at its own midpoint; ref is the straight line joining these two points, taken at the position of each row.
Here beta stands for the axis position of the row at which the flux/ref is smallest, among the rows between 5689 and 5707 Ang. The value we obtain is 5706.49 Ang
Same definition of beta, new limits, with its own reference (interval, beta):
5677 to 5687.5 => 5684.20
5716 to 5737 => 5722.28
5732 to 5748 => 5744.72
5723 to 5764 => 5752.67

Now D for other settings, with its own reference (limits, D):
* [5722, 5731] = -2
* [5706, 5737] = -2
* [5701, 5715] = 3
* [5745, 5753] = 3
